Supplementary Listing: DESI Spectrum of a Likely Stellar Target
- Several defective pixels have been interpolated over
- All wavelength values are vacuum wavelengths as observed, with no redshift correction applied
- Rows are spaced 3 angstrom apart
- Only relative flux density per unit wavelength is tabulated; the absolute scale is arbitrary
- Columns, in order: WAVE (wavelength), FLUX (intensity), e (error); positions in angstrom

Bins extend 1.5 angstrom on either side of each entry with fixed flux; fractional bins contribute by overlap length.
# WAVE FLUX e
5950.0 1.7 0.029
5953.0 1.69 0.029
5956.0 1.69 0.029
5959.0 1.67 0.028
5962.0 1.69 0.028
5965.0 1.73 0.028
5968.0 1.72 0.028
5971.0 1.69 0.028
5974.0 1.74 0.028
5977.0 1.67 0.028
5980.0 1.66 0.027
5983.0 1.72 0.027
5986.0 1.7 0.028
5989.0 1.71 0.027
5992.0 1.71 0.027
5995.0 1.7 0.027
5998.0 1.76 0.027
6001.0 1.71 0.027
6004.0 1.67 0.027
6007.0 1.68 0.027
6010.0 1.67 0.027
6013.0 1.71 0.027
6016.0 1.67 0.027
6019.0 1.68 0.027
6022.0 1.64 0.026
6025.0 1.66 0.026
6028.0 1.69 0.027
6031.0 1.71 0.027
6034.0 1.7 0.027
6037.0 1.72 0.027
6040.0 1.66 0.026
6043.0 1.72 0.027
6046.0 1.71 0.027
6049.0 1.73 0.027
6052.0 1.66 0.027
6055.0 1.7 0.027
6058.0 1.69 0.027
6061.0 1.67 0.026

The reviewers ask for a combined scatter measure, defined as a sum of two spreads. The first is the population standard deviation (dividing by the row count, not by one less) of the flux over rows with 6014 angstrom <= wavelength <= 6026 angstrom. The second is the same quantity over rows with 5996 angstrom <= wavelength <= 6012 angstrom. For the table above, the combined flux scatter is 0.0491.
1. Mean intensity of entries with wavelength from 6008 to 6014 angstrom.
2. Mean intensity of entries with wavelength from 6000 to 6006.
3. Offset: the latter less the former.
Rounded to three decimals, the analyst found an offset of 0.000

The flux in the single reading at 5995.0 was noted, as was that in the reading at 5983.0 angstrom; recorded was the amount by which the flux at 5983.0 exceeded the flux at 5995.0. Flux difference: 0.02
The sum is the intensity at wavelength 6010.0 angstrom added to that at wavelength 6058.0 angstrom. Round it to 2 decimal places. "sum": 3.36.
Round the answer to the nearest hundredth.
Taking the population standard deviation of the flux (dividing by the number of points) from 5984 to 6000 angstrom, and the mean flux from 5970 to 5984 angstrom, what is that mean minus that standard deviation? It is 1.67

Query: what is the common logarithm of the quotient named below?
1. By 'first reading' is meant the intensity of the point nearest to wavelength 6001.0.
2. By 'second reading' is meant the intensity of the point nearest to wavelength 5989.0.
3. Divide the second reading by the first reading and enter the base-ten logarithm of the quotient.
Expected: 0.000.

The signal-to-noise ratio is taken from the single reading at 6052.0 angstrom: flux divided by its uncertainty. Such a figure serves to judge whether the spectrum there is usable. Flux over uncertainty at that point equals 61.5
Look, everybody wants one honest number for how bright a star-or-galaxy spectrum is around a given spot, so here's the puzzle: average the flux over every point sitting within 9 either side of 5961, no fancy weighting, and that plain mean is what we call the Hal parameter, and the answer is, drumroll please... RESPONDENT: 1.70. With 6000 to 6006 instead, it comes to 1.69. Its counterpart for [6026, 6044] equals 1.70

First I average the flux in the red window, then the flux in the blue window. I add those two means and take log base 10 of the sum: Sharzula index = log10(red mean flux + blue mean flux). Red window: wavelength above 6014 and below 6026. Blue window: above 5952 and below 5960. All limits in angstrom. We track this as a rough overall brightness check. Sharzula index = 0.525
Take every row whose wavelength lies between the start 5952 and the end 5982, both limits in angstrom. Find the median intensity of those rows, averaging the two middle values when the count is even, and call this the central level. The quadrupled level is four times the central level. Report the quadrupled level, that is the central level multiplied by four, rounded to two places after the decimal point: 6.76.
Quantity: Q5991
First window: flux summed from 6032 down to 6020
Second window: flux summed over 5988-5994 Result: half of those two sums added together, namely 5.1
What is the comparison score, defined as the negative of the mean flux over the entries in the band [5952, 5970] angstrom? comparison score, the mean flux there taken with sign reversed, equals -1.70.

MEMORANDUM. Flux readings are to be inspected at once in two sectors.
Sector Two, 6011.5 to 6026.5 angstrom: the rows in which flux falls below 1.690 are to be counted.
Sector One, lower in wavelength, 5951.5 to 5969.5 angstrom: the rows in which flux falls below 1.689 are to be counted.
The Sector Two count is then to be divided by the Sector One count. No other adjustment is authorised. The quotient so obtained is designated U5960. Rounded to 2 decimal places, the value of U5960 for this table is 4.00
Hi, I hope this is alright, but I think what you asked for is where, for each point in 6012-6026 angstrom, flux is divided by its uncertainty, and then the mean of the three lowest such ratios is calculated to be 62.4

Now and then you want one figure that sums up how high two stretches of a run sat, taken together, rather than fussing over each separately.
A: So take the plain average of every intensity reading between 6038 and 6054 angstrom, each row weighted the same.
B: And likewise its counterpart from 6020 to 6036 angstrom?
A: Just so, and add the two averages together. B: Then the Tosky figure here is 3.38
